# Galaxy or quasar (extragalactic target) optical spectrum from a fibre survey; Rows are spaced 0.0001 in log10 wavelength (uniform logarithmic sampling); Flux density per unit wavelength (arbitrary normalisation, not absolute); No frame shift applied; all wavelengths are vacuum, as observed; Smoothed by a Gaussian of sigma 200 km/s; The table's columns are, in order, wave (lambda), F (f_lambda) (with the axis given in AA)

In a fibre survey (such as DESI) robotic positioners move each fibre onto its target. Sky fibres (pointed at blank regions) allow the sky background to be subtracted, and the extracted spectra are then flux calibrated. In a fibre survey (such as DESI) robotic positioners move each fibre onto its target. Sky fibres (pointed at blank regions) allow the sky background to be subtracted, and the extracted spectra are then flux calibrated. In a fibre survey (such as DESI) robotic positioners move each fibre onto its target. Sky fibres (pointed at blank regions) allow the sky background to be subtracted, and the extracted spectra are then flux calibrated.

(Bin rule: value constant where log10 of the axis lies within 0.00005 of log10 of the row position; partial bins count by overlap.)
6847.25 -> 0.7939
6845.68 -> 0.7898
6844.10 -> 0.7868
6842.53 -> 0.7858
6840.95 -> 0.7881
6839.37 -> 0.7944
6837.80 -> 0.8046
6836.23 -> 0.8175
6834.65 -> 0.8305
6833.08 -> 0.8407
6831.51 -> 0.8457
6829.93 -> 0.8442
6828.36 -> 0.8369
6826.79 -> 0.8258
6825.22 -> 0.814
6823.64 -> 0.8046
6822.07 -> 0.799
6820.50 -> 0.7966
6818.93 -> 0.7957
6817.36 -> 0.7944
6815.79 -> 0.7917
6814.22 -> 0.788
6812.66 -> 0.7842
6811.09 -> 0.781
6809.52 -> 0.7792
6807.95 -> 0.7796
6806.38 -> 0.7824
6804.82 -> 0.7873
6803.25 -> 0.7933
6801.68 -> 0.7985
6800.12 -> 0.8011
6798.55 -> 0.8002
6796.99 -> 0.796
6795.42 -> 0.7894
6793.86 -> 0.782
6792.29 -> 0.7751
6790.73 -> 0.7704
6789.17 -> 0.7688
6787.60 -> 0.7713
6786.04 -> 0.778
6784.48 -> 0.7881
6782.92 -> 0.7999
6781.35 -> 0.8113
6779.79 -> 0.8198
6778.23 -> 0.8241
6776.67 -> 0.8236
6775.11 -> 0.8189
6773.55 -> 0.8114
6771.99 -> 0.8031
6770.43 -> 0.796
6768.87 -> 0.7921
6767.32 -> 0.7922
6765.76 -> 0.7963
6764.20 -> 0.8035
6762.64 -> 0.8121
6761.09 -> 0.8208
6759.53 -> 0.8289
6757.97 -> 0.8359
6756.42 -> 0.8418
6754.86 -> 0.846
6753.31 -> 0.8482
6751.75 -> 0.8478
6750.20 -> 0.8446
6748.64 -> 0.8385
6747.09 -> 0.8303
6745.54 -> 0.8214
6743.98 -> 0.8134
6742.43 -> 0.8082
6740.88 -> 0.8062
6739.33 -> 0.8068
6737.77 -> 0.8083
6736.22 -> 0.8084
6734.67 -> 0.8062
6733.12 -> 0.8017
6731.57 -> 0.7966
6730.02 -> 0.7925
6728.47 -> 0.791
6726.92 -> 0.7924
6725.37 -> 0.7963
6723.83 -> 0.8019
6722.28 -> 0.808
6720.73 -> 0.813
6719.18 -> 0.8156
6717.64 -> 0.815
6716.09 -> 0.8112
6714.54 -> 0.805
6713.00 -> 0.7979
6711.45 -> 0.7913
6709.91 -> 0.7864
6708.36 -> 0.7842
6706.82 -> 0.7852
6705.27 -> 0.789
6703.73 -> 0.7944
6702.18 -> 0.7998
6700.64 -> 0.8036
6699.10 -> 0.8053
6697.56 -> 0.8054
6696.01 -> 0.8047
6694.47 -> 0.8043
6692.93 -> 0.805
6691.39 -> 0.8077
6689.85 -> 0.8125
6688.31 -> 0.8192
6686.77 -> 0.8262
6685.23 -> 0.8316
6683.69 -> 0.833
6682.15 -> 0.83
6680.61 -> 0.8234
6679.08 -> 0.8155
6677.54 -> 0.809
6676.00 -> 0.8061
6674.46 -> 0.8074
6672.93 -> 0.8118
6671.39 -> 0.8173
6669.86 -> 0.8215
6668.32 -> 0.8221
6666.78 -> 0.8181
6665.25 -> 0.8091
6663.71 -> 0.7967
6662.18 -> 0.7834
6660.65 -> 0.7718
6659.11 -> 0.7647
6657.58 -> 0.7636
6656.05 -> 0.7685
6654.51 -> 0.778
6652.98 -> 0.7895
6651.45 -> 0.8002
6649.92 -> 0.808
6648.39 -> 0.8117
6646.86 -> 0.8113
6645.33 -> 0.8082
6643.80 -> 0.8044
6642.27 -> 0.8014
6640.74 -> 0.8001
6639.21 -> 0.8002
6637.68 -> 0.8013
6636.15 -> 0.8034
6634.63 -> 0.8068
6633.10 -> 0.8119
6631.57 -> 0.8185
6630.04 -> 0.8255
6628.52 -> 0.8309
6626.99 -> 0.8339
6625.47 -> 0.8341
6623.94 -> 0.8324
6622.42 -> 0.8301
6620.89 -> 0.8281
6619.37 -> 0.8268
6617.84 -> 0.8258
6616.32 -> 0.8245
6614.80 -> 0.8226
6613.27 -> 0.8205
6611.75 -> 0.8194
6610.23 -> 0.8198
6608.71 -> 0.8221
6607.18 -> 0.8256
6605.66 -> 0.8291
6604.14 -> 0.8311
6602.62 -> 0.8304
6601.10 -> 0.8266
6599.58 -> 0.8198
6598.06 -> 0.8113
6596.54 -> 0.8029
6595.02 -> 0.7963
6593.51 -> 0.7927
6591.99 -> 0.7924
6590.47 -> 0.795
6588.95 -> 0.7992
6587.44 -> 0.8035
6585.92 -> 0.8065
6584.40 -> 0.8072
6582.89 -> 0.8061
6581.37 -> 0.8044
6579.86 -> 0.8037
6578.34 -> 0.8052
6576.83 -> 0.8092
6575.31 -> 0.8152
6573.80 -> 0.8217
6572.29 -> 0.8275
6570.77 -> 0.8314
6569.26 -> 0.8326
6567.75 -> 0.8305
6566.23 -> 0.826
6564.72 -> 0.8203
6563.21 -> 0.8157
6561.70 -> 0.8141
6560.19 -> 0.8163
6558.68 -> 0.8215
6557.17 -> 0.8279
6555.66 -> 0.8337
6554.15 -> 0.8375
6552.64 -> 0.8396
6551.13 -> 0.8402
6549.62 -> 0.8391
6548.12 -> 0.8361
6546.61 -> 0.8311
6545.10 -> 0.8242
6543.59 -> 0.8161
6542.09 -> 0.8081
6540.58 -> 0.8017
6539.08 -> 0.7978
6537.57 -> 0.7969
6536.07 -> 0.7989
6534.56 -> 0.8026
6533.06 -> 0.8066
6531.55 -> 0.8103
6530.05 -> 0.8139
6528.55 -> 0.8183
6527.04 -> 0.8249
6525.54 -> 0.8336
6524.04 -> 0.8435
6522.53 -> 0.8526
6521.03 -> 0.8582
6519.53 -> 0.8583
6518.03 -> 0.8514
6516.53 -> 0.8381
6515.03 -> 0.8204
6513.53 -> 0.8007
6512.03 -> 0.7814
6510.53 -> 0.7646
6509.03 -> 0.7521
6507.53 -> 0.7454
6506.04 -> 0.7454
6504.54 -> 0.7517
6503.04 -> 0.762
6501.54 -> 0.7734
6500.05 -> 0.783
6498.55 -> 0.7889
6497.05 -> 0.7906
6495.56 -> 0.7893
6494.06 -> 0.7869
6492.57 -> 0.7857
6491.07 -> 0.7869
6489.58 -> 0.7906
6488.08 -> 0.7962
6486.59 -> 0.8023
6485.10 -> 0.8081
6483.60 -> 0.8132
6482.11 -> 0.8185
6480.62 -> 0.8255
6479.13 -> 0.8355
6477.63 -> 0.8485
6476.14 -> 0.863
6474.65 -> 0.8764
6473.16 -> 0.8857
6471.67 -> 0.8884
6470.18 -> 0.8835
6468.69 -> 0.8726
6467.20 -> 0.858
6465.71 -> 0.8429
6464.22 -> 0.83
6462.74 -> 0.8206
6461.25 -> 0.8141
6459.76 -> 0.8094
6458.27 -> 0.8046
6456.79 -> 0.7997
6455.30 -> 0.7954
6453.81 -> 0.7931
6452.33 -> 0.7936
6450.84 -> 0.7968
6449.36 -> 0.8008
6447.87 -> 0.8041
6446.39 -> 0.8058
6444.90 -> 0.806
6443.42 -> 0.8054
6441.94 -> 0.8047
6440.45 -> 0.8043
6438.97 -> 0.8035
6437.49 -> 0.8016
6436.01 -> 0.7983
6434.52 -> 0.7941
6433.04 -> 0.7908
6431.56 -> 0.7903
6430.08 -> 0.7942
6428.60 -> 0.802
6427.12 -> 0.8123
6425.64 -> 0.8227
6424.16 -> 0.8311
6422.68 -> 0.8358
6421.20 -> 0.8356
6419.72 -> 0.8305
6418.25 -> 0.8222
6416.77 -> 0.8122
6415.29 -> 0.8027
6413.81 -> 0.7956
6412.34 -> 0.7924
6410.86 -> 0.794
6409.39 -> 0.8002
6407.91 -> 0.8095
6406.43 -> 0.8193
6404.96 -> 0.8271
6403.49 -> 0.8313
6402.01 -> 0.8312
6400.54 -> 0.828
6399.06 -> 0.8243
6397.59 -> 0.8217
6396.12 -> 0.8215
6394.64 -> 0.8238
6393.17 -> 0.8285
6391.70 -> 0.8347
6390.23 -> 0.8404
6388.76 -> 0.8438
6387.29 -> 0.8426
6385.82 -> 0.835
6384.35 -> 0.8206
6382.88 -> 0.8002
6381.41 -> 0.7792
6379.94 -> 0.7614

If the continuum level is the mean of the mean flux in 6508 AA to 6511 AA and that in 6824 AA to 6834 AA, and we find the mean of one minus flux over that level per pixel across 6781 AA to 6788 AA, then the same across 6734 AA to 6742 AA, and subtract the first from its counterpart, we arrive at -0.022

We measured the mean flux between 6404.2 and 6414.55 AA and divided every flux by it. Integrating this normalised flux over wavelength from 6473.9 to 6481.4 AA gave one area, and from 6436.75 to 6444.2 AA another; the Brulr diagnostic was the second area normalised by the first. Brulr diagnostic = 0.941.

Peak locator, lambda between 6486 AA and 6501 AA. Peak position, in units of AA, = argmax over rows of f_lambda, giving 6486.59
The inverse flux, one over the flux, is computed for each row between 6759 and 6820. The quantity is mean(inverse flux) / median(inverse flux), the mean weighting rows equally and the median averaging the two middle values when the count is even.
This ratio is 0.999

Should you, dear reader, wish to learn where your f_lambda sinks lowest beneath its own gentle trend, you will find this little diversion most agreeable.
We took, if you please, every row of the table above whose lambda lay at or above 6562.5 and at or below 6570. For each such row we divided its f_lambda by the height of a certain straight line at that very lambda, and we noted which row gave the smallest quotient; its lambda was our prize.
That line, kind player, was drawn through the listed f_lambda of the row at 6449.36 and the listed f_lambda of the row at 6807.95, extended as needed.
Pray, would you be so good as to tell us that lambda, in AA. 6563.21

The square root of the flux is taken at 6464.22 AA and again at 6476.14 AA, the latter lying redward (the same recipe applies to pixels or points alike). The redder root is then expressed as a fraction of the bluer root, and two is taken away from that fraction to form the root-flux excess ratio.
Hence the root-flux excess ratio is -0.980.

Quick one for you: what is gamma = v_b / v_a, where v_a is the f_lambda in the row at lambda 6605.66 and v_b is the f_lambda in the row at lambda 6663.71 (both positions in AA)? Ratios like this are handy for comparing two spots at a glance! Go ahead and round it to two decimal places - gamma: 0.96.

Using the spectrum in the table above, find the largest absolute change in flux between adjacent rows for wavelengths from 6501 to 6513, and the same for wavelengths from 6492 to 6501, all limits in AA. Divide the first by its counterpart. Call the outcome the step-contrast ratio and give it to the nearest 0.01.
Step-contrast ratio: 2.85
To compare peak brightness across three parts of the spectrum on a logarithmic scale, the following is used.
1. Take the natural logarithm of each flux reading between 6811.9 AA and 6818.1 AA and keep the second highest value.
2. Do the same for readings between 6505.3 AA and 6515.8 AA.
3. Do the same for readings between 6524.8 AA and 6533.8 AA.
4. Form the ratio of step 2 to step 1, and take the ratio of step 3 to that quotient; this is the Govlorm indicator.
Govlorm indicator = -0.202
